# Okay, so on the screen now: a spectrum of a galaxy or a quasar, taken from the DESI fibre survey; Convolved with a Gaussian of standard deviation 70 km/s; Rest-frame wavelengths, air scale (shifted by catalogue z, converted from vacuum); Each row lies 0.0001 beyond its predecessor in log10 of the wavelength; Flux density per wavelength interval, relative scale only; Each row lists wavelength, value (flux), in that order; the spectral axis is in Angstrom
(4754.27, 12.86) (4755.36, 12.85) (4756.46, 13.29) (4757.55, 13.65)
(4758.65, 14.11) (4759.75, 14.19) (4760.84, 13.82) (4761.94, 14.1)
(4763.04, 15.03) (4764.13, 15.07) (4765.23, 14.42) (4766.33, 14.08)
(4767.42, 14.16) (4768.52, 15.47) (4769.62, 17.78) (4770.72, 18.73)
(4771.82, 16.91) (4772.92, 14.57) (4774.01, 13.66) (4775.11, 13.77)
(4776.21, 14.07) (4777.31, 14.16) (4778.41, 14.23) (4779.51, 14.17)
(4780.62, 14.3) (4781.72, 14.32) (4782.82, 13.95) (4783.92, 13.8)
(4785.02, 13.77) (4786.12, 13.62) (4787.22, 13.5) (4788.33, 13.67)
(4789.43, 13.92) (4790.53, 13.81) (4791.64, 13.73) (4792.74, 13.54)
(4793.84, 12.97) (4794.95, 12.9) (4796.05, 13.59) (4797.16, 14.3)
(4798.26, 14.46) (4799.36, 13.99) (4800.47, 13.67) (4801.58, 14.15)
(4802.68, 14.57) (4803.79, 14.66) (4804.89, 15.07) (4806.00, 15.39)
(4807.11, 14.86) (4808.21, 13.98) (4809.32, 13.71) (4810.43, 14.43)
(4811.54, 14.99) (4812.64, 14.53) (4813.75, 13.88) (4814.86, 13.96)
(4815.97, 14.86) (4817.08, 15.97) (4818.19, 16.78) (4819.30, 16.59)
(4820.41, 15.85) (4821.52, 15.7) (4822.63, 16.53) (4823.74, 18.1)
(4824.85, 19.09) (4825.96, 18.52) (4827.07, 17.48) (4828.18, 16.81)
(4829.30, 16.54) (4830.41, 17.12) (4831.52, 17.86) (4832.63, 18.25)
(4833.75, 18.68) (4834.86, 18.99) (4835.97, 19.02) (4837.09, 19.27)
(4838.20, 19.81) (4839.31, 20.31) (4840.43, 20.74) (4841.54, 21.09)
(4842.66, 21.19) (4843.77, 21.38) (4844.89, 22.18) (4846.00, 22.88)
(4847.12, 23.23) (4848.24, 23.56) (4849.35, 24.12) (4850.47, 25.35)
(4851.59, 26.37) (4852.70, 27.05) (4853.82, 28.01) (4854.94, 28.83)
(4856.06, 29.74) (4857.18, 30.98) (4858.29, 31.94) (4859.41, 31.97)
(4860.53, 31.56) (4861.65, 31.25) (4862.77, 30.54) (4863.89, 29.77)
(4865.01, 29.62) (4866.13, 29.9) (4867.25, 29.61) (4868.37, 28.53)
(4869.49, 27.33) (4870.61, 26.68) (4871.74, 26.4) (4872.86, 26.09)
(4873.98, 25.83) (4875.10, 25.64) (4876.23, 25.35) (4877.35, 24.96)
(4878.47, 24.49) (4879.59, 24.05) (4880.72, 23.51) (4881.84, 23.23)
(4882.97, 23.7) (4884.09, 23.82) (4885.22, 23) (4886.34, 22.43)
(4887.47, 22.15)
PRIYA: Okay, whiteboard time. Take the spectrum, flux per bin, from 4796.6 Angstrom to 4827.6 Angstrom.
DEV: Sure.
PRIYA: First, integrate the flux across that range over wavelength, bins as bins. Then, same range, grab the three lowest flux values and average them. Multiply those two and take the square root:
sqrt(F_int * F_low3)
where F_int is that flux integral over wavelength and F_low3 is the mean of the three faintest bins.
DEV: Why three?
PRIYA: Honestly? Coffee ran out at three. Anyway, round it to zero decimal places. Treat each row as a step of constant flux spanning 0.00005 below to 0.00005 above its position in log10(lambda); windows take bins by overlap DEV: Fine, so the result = 81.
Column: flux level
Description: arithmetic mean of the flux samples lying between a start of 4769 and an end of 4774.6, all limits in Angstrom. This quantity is 16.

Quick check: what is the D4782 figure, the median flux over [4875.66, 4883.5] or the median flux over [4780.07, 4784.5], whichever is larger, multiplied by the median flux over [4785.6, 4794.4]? 328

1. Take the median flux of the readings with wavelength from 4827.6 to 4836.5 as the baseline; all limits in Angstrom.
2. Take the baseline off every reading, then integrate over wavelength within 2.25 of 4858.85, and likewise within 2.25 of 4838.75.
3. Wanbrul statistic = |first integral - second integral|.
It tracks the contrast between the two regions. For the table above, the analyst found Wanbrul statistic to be 52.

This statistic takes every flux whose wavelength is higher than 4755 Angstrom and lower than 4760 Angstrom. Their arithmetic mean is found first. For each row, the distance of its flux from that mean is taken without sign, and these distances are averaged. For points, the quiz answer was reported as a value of 0.44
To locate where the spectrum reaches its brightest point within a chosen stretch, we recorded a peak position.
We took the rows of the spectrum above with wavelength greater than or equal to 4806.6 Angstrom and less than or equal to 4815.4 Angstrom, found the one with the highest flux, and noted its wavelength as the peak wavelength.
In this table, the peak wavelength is 4811.54 Angstrom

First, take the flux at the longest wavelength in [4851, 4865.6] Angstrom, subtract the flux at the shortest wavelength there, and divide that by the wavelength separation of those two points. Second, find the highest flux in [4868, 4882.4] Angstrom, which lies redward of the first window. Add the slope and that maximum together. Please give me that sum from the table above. 29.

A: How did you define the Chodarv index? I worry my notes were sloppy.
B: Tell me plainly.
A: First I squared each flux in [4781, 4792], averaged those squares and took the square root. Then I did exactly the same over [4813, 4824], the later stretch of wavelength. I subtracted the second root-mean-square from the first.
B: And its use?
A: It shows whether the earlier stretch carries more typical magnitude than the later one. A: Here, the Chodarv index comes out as -2.1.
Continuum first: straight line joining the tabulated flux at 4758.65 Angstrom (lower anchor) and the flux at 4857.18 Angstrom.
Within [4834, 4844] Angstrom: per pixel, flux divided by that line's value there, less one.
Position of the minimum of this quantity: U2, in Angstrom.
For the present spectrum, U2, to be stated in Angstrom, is 4835.97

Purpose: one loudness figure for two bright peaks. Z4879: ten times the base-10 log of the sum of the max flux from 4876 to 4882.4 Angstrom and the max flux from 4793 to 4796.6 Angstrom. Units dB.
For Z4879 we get 15.9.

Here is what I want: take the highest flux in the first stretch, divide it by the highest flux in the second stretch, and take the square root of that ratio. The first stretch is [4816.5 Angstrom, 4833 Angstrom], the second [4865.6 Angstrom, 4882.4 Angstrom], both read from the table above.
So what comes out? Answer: 0.80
